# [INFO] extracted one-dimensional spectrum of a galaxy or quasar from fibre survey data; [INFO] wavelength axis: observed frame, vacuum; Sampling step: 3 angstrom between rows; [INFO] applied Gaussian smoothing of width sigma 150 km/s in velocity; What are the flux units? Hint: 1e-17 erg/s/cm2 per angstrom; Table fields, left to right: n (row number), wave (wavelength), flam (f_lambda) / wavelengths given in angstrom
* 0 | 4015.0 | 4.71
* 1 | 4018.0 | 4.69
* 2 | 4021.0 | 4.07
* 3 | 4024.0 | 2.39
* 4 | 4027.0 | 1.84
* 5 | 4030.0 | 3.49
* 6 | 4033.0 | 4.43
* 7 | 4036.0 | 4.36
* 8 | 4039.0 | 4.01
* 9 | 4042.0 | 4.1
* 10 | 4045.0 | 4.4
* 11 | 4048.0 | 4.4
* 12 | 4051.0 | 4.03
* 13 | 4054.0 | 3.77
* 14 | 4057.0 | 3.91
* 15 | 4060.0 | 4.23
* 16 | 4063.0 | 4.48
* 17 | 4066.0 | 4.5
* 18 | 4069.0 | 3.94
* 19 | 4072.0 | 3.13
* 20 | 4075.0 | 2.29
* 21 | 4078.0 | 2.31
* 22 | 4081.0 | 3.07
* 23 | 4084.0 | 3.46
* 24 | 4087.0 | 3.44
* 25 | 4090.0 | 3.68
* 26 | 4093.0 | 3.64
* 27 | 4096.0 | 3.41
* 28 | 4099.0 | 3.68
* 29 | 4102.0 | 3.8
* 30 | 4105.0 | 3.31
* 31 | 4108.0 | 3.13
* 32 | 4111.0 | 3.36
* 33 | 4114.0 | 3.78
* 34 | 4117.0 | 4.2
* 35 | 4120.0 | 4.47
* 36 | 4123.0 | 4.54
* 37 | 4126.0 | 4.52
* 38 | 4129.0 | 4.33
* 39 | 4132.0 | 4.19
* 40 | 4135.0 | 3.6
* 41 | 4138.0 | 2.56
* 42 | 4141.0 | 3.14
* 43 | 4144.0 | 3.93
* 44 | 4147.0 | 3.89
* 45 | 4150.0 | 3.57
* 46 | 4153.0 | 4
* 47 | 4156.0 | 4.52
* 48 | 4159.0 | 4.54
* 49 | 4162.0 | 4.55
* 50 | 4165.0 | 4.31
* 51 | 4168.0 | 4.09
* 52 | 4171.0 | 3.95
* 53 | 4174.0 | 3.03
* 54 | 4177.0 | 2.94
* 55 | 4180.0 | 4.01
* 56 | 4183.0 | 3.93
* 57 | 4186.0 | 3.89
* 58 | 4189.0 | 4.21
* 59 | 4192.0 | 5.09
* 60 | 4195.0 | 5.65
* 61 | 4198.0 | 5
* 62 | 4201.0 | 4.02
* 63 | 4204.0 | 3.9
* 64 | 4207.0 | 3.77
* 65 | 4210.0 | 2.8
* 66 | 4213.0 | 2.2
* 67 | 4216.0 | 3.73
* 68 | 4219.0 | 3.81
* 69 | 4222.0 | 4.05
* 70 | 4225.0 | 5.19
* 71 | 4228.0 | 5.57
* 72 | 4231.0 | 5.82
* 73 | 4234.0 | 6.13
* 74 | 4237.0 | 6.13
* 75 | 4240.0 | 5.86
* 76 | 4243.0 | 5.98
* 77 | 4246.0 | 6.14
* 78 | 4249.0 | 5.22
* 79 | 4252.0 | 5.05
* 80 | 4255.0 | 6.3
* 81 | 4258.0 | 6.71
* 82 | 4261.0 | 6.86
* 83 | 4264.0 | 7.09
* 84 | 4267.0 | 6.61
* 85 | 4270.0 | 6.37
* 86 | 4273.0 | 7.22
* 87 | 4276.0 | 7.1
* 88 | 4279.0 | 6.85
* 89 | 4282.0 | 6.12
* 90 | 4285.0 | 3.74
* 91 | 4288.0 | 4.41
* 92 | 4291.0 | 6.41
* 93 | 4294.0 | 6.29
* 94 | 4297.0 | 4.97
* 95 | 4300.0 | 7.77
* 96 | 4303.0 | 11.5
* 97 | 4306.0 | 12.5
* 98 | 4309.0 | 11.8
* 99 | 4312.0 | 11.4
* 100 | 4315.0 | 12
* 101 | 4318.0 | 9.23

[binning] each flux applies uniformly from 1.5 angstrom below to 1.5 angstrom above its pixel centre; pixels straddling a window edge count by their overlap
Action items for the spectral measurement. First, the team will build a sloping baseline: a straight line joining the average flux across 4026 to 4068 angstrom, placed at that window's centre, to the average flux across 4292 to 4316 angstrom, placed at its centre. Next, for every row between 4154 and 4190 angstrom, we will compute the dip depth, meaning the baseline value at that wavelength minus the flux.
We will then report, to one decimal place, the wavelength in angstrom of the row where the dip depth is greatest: 4177.0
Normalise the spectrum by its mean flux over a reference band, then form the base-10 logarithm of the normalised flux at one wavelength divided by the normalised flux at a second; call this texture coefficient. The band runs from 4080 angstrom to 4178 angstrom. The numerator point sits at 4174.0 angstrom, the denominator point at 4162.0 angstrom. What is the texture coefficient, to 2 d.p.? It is -0.18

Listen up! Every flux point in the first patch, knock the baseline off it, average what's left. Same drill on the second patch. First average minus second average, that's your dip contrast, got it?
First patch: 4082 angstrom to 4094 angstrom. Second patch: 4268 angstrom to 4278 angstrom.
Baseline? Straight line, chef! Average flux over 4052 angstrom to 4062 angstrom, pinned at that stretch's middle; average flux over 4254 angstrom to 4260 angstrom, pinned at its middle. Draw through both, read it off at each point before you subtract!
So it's -1.0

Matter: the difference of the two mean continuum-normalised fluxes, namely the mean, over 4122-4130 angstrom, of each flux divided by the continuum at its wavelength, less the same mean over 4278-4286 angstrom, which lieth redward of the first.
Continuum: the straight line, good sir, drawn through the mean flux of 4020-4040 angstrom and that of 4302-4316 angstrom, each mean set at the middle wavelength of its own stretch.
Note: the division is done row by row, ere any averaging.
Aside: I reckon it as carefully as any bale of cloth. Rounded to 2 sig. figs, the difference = 0.19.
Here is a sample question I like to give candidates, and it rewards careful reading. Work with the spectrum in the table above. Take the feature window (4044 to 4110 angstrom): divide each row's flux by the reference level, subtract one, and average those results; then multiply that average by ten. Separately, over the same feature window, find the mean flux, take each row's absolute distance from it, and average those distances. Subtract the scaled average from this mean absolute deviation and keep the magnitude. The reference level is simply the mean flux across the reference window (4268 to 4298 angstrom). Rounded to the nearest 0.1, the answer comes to 4.4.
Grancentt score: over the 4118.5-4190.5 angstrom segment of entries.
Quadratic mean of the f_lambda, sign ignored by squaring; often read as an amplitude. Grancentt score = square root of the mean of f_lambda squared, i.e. 3.98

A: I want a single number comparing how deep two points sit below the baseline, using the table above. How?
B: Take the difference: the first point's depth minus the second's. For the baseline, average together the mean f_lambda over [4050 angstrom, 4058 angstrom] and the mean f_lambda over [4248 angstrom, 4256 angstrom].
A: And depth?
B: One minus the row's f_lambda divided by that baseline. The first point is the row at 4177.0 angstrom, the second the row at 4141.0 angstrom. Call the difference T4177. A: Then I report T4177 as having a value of 0.0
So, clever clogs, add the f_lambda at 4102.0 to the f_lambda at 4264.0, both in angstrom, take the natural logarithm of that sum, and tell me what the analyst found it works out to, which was 2.4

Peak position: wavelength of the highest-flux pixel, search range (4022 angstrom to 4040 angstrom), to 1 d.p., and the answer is 4033.0 angstrom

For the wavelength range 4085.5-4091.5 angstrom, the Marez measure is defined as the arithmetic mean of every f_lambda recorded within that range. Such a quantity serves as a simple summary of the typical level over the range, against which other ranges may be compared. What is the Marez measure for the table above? 3.6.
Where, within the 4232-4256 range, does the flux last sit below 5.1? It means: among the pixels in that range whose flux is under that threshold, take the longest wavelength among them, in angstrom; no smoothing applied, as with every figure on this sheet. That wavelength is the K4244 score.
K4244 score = 4252.0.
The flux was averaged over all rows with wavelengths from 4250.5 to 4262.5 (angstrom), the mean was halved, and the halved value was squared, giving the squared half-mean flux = 10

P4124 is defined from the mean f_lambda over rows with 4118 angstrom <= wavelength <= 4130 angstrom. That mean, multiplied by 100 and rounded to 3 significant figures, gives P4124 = 446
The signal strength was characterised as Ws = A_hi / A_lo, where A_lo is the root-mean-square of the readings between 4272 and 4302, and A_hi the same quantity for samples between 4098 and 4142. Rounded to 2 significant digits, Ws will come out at 0.61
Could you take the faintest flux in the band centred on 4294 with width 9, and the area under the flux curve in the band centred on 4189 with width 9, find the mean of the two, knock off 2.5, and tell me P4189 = 20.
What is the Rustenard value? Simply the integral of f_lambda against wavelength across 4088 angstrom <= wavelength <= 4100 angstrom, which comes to 43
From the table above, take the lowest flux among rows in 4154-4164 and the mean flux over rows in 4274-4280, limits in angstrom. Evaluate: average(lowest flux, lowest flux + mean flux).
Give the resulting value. 8.0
